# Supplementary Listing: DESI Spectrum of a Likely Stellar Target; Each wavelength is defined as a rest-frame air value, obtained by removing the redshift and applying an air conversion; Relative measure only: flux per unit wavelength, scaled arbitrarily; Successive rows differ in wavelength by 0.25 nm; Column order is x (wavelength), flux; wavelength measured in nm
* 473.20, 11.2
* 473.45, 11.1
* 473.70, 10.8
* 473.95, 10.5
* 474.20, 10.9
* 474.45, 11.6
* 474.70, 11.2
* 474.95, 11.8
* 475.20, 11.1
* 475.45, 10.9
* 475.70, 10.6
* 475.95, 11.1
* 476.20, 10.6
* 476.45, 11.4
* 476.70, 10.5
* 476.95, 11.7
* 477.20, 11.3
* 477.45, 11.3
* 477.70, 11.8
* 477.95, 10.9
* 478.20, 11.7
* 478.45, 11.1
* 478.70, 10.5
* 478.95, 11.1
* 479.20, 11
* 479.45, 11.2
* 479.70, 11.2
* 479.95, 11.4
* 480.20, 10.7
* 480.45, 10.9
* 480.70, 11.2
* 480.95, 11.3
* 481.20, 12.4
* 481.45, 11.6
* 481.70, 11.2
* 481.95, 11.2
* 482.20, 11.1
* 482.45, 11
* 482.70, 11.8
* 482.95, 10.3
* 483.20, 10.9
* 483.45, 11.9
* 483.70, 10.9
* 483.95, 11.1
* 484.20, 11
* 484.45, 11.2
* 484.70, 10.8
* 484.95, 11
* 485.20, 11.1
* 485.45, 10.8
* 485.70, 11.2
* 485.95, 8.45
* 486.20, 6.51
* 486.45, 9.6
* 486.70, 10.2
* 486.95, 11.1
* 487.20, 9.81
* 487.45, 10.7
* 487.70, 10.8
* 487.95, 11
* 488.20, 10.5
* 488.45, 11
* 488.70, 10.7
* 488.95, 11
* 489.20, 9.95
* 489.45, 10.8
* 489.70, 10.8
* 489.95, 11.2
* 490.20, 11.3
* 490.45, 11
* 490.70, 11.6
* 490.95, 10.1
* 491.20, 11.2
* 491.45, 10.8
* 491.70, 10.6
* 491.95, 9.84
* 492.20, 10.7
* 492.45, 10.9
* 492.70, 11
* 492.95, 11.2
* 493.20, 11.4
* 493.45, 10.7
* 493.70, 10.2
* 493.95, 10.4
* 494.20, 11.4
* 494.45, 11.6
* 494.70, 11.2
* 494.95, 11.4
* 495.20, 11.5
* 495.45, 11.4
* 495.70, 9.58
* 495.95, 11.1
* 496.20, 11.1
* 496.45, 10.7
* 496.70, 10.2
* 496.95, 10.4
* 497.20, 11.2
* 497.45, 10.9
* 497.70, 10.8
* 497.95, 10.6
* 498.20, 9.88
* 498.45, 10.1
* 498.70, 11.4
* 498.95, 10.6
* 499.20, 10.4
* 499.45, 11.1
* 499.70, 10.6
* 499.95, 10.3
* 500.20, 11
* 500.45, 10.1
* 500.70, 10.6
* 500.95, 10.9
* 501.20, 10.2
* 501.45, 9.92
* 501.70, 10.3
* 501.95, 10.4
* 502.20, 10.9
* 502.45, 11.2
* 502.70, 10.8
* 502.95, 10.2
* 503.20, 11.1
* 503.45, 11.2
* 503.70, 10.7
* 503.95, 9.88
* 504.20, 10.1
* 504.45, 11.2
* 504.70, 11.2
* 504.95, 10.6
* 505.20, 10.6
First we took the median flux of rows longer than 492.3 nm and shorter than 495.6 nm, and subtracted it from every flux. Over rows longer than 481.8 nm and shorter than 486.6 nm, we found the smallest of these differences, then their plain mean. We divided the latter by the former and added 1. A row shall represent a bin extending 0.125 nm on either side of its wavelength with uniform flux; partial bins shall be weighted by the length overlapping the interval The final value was 1.123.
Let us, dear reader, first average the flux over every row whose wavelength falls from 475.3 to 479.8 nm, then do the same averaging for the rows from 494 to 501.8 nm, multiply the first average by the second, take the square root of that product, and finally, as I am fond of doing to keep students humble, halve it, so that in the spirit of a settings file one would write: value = 5.46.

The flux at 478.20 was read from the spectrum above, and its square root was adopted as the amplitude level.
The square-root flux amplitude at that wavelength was 3.42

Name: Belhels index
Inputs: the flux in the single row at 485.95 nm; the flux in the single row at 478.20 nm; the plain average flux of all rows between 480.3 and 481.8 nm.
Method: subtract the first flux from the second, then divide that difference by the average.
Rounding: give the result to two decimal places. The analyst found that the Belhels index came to 0.28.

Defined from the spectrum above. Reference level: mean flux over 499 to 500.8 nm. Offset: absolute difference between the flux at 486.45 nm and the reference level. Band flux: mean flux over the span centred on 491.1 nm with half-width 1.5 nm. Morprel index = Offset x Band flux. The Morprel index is 11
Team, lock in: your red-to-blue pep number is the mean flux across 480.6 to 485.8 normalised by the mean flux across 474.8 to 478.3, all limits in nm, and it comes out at 1.00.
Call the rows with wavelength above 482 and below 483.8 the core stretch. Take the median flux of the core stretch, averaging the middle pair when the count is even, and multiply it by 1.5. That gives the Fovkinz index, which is 16.5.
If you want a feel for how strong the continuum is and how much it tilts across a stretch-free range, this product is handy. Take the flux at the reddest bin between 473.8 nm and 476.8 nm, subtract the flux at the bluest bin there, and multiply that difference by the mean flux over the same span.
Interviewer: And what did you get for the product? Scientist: 0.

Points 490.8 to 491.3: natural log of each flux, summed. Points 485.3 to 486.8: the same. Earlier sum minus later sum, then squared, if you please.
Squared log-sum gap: 75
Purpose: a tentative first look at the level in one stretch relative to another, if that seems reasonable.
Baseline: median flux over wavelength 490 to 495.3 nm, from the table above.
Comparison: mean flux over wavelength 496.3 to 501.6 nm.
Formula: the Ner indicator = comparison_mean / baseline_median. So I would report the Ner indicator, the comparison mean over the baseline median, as 0.961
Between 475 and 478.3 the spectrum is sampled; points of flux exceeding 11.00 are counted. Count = 8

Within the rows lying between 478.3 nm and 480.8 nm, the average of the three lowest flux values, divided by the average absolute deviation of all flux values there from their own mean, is 52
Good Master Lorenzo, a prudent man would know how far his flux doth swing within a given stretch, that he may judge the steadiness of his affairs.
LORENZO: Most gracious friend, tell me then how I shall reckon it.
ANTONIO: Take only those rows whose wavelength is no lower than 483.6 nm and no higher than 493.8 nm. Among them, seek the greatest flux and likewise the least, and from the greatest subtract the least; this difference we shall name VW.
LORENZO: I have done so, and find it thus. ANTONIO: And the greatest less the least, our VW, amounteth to 5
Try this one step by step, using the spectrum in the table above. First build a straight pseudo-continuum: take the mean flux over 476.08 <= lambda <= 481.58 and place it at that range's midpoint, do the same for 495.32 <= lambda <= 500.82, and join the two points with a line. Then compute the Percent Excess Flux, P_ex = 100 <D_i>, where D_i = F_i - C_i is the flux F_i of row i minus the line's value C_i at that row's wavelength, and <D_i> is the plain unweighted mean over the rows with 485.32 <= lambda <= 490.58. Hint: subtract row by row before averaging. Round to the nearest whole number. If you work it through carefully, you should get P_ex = -54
